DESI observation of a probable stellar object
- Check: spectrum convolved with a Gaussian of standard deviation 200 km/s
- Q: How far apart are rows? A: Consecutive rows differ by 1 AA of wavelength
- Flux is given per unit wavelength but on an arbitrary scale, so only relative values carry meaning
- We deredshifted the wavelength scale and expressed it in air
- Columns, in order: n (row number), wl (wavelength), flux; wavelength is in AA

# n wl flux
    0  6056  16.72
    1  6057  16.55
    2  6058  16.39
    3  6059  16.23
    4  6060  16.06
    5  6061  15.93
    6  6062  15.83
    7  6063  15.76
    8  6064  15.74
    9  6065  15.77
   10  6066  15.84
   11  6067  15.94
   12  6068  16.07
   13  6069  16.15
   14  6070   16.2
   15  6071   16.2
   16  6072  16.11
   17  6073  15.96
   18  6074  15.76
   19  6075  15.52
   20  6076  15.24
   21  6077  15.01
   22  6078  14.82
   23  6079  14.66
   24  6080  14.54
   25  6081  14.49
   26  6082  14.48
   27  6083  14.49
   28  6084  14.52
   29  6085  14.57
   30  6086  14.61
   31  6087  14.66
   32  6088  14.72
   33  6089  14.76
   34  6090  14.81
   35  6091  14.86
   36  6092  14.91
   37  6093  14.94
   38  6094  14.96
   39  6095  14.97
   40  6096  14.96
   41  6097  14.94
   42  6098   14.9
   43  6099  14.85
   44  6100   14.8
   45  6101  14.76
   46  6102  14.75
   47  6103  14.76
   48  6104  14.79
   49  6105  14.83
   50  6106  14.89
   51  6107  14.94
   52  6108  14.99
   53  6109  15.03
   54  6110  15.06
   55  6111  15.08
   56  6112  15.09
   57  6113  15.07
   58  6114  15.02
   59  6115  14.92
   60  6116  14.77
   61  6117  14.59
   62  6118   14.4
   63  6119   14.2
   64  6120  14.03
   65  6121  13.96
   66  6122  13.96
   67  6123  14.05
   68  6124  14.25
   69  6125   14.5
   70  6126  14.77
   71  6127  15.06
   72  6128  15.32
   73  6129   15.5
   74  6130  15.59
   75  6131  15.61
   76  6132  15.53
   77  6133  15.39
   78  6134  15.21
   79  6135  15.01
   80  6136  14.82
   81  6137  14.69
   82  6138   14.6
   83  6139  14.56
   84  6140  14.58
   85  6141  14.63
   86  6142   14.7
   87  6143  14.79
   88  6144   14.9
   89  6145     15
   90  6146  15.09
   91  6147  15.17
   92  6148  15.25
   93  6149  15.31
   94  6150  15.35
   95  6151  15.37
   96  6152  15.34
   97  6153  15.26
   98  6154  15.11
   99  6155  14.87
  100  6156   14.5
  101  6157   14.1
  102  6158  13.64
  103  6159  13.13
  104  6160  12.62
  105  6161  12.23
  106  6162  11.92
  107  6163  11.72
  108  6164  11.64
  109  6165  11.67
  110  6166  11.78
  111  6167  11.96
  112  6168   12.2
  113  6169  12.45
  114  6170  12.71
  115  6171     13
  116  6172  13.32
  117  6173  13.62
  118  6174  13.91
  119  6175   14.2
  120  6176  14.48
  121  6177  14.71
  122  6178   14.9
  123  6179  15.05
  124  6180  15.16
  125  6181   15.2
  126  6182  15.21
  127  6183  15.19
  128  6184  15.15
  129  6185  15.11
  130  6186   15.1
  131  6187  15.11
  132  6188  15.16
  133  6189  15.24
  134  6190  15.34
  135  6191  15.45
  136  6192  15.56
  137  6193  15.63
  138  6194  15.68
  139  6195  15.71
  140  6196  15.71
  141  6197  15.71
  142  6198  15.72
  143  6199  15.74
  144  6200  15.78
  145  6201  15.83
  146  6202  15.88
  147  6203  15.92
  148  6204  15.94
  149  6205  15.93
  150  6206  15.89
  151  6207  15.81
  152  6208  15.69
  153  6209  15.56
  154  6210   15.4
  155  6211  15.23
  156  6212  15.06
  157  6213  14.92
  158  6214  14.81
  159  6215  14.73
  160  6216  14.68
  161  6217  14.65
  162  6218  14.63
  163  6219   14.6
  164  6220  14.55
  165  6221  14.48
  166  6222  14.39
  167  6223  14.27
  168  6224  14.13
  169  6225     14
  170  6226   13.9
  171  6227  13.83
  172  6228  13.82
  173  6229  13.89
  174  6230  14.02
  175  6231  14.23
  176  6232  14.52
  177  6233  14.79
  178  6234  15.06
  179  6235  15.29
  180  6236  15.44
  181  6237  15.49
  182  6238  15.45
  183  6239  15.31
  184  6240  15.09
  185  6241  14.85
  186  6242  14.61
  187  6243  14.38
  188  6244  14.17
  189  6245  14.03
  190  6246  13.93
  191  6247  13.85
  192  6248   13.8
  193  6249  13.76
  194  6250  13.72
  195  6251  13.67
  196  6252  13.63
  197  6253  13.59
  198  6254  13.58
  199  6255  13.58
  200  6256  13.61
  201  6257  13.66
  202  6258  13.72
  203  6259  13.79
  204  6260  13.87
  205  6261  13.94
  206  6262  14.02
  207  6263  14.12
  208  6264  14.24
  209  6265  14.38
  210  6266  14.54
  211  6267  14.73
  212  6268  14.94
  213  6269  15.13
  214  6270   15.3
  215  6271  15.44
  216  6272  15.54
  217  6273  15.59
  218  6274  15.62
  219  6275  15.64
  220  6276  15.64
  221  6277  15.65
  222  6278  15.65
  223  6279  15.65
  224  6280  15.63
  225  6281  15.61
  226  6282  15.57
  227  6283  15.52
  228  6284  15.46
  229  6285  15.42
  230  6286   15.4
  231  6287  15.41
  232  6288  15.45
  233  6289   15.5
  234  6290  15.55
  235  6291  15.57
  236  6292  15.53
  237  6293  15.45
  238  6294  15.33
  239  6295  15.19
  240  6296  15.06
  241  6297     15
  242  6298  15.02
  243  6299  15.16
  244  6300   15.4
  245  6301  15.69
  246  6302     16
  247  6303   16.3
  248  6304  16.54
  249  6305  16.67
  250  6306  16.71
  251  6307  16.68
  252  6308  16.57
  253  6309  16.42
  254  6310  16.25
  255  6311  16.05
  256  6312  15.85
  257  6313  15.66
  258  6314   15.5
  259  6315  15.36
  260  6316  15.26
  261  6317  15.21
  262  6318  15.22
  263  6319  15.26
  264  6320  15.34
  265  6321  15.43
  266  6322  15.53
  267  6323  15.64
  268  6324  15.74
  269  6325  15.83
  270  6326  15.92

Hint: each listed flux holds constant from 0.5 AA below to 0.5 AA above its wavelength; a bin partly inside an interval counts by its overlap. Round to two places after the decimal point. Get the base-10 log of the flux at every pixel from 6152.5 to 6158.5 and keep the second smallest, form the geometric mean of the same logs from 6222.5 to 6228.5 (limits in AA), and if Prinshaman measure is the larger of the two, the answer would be 1.15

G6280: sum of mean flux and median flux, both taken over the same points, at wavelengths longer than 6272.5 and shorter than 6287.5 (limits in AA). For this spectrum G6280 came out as 31.2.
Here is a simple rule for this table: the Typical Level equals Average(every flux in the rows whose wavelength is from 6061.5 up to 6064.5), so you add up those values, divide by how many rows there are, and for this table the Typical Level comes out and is 15.8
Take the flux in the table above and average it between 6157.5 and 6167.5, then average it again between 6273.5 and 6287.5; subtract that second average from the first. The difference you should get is -3.3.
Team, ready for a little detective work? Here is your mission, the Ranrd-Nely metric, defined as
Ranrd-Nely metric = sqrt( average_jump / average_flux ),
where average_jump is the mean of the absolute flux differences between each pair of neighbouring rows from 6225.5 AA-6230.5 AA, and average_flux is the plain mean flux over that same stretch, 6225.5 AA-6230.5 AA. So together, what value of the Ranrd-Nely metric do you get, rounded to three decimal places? 0.071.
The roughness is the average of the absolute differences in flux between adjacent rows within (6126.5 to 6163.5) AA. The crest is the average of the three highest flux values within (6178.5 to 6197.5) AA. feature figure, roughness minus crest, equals -15.5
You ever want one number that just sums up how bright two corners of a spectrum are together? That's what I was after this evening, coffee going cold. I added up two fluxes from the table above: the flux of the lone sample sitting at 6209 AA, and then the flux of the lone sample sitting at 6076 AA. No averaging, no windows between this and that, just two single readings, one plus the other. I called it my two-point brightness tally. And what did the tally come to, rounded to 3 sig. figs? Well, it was 30.8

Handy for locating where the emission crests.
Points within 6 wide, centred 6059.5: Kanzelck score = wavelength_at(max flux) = 6057 AA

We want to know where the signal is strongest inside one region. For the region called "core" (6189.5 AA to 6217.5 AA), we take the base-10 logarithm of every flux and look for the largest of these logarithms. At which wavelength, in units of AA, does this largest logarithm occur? 6204 AA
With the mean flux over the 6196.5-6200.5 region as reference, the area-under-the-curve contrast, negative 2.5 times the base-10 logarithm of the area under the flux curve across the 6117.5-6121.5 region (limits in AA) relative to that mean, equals -1.39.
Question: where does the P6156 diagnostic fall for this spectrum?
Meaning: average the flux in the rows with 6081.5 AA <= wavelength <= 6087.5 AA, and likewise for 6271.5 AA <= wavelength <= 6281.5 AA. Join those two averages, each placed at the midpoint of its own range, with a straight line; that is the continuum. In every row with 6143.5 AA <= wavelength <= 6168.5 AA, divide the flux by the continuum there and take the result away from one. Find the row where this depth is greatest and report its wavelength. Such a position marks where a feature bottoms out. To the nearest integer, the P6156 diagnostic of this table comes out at 6164 AA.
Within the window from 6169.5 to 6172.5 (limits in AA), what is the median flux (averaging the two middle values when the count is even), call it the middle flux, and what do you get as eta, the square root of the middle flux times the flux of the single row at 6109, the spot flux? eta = 14.0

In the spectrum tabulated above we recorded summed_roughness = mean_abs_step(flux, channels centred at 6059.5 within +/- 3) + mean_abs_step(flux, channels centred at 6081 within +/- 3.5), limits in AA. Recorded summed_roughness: 0.21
